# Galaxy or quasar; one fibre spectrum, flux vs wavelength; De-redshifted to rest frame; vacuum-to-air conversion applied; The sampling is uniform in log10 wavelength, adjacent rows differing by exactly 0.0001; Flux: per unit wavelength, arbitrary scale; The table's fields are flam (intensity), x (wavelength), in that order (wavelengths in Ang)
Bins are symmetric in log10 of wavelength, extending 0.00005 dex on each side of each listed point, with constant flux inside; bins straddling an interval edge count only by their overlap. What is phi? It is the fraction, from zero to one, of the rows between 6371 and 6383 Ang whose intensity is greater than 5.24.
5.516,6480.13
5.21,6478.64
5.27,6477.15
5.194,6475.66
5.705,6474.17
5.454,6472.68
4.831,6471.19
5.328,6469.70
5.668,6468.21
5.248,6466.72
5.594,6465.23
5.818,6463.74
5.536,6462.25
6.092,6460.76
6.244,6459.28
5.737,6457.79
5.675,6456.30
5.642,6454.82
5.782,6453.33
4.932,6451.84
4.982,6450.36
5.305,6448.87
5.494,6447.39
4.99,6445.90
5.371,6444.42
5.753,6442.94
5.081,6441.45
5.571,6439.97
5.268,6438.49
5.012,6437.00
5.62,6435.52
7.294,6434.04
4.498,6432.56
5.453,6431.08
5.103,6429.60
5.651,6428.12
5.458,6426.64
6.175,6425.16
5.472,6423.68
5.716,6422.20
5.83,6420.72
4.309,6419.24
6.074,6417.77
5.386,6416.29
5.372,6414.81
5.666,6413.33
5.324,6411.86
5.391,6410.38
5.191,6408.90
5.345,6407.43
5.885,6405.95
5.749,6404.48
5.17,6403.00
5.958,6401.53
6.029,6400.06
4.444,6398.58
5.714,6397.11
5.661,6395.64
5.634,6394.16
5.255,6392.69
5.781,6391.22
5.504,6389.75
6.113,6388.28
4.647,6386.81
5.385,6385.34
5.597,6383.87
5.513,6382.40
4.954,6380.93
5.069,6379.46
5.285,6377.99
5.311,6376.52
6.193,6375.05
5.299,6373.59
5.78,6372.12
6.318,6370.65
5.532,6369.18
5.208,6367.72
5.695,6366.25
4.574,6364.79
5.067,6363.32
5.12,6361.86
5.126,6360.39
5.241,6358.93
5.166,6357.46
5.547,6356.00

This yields 0.75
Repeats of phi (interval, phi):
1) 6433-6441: 0.80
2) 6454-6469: 1.00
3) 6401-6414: 0.78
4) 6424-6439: 0.70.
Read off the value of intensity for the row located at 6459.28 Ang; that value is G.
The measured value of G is 6.244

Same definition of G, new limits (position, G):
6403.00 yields 5.17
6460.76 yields 6.092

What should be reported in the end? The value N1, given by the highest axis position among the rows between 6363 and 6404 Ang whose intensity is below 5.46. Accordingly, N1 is 6403.00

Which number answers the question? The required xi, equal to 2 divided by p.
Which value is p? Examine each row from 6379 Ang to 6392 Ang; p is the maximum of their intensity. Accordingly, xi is 0.327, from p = 6.113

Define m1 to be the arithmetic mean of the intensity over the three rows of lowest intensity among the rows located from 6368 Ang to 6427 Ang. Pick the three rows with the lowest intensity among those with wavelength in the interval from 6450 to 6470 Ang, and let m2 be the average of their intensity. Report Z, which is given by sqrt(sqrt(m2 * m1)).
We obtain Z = 2.18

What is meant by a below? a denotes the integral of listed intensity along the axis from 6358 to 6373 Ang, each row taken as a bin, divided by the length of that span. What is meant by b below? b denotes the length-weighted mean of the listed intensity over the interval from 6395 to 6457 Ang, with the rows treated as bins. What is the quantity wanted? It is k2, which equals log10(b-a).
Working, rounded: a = 5.36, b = 5.47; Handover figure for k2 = -0.96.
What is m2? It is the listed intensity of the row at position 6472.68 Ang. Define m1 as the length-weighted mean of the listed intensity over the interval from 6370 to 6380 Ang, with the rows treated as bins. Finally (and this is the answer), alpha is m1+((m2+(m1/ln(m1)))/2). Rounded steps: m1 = 5.61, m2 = 5.454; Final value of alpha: 9.96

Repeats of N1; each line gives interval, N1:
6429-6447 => 6445.90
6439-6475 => 6472.68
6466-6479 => 6478.64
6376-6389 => 6386.81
